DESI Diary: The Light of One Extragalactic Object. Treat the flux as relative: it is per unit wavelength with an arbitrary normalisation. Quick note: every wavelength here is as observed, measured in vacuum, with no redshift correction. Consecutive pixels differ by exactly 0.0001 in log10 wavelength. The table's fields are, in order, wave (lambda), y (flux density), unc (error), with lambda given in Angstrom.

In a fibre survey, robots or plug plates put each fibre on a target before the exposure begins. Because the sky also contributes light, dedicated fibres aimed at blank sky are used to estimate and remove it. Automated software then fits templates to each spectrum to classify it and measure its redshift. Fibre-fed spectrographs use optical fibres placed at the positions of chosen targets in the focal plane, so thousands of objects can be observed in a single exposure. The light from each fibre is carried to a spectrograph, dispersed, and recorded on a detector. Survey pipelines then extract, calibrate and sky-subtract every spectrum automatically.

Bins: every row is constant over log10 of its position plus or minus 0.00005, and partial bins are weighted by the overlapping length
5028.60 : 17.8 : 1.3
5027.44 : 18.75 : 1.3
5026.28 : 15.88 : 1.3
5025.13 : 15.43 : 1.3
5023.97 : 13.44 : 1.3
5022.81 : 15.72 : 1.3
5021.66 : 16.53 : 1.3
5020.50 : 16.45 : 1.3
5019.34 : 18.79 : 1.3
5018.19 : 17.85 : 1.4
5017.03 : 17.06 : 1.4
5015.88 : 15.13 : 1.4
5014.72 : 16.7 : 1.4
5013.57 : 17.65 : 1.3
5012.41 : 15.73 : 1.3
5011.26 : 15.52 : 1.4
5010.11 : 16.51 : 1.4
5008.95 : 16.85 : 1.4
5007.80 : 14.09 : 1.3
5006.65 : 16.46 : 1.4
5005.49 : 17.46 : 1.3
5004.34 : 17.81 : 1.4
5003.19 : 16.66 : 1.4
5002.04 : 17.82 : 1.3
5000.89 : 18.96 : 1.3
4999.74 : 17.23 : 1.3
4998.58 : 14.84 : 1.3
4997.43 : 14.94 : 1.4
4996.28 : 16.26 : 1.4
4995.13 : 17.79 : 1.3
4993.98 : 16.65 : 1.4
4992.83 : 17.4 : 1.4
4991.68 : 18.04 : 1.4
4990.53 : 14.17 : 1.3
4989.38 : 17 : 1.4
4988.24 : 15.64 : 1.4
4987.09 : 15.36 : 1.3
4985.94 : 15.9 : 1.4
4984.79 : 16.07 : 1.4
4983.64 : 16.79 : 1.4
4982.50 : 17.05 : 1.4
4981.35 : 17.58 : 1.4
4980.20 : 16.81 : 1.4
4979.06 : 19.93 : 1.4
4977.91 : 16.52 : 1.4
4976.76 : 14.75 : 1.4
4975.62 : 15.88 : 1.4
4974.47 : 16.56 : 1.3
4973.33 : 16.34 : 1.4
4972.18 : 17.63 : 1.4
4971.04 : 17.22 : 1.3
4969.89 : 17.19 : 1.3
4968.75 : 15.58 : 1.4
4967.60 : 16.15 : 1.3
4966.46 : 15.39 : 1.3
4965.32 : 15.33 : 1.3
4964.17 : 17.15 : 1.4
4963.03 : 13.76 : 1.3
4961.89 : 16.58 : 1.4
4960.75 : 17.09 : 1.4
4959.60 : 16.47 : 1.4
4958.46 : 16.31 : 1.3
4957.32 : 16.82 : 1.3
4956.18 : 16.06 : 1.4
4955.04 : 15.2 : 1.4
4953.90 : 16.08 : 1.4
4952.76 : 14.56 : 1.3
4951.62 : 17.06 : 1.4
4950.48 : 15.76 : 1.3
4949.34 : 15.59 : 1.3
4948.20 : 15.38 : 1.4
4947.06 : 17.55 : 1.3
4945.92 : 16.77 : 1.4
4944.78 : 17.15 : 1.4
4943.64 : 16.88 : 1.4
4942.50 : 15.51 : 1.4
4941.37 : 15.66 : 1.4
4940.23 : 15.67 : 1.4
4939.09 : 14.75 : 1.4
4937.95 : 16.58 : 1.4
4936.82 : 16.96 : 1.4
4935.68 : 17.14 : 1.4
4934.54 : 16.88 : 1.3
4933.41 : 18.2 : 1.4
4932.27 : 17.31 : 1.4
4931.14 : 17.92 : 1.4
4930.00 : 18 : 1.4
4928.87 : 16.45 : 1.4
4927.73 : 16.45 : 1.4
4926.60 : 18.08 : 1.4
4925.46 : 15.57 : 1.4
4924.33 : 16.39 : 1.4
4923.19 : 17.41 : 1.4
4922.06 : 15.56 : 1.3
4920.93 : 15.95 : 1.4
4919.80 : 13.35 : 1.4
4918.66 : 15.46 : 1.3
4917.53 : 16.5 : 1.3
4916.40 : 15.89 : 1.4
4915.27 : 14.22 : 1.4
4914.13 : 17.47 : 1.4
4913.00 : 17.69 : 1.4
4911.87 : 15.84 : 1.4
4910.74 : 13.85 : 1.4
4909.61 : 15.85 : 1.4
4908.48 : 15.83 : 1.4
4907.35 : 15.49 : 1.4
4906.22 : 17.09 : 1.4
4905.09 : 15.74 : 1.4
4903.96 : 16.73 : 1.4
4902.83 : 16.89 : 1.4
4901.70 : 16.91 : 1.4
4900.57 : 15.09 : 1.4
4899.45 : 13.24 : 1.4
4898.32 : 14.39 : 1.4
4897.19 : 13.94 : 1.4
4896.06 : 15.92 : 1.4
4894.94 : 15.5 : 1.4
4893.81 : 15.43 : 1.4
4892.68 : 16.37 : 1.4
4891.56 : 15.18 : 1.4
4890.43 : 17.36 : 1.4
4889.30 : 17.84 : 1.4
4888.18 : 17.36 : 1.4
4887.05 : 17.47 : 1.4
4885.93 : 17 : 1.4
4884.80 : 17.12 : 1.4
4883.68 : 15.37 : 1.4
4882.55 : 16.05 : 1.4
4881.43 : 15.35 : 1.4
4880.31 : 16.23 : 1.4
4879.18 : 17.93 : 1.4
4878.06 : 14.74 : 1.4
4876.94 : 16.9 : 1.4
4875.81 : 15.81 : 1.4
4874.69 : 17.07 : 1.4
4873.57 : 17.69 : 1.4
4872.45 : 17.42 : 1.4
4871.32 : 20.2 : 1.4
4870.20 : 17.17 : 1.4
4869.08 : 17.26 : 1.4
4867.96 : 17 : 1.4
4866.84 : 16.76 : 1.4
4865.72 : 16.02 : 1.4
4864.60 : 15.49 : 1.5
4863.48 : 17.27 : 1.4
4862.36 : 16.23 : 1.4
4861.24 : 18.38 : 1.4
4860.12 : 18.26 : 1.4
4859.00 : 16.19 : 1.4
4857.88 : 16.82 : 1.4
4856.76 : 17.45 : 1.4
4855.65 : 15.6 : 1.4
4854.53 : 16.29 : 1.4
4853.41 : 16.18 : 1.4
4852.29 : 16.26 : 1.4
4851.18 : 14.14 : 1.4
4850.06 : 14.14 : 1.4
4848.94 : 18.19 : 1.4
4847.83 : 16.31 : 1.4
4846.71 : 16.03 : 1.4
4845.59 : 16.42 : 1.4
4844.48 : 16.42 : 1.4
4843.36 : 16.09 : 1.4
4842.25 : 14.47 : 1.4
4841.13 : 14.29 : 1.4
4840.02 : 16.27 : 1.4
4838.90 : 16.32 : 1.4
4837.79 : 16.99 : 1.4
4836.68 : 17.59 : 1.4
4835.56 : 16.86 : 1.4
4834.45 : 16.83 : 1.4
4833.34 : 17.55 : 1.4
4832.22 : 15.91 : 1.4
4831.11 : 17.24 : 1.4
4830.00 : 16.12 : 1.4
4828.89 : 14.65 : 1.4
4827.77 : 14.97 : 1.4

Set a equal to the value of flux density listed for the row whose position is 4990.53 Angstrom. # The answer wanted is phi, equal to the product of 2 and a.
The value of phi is 28.3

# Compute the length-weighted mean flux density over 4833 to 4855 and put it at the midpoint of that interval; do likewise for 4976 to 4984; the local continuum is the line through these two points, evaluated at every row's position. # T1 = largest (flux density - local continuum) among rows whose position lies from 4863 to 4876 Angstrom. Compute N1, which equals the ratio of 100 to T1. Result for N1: 26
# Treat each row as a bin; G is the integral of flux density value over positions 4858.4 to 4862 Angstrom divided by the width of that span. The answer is 17.5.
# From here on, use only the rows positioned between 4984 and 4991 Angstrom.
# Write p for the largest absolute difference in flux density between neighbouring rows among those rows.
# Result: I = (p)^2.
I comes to 8.0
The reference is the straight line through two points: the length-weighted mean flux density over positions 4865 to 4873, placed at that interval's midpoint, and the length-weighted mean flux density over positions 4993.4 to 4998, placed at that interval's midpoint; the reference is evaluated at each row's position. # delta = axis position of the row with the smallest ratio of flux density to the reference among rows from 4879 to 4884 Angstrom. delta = 4881.43 Angstrom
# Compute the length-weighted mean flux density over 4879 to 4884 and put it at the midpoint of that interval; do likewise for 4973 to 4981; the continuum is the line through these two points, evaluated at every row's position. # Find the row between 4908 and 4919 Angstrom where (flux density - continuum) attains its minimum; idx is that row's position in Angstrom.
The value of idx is 4910.74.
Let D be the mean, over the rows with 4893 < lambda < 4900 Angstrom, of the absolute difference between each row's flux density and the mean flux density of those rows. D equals 0.88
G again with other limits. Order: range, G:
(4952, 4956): 15.5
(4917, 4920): 15.3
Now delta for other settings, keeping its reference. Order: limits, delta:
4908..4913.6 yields 4910.74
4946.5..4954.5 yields 4952.76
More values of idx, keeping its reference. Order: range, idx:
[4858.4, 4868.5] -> 4864.60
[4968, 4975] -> 4968.75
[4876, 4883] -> 4878.06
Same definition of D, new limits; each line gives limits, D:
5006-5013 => 0.75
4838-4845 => 0.84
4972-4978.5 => 0.64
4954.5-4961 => 0.47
